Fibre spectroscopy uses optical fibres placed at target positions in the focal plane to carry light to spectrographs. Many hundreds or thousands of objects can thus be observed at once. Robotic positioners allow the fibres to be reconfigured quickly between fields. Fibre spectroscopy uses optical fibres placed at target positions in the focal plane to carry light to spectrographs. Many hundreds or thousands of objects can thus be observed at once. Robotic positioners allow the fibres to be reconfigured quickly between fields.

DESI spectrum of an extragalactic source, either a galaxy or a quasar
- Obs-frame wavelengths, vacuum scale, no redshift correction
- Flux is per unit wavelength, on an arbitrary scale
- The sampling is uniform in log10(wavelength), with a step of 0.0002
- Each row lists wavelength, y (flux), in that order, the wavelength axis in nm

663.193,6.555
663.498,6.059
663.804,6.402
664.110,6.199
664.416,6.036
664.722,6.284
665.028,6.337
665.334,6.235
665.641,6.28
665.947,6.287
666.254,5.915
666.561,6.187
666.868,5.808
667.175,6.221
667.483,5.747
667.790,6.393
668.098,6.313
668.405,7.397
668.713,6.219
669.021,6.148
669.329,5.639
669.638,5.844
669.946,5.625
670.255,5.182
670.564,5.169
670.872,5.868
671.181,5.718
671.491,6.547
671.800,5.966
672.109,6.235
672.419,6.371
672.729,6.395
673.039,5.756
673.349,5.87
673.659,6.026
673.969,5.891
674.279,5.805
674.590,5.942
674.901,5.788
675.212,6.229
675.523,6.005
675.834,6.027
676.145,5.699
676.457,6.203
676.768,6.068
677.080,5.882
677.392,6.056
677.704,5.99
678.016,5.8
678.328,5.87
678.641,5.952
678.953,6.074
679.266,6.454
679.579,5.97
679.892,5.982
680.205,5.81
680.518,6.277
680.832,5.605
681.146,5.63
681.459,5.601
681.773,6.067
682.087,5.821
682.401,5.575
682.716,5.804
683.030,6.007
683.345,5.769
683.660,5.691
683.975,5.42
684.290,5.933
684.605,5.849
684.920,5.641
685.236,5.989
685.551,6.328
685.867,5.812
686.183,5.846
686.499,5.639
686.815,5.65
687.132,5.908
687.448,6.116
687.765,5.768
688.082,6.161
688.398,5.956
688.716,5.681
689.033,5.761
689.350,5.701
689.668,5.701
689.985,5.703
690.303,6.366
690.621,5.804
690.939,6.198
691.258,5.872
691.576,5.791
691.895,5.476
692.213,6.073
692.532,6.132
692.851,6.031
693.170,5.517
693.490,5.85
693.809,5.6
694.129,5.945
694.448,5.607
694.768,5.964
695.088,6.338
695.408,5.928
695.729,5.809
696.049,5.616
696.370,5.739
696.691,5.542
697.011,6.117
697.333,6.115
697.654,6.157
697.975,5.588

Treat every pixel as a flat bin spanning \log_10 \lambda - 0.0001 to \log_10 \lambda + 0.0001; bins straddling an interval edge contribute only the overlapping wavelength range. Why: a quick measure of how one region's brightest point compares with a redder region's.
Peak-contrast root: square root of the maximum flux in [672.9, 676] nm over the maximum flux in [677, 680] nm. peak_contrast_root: 0.98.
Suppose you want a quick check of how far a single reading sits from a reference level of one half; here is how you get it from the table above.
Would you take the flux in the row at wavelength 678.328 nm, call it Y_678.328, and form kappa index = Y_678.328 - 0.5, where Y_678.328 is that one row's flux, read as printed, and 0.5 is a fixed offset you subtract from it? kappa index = 5.37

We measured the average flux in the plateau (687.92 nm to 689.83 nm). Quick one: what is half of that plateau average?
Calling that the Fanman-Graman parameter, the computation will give 2.91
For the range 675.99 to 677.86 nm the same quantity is 2.99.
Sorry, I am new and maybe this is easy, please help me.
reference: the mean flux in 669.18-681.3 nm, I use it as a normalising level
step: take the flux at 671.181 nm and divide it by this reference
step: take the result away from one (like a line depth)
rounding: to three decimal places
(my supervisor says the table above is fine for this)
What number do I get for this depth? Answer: 0.036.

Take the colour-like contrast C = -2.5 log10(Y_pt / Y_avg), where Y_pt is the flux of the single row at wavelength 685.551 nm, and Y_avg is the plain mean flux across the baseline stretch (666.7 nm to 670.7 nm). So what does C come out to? -0.06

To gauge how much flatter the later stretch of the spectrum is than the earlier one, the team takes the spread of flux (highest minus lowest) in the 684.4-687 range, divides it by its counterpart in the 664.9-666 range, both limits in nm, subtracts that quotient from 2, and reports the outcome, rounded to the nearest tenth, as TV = -4.8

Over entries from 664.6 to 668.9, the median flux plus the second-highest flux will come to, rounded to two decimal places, 12.65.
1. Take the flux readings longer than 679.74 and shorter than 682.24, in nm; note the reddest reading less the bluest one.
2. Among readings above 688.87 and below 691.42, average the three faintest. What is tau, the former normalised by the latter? -0.028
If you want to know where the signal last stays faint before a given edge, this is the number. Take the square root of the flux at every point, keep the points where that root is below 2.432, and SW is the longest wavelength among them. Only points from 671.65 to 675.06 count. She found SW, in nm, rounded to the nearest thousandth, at 674.901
